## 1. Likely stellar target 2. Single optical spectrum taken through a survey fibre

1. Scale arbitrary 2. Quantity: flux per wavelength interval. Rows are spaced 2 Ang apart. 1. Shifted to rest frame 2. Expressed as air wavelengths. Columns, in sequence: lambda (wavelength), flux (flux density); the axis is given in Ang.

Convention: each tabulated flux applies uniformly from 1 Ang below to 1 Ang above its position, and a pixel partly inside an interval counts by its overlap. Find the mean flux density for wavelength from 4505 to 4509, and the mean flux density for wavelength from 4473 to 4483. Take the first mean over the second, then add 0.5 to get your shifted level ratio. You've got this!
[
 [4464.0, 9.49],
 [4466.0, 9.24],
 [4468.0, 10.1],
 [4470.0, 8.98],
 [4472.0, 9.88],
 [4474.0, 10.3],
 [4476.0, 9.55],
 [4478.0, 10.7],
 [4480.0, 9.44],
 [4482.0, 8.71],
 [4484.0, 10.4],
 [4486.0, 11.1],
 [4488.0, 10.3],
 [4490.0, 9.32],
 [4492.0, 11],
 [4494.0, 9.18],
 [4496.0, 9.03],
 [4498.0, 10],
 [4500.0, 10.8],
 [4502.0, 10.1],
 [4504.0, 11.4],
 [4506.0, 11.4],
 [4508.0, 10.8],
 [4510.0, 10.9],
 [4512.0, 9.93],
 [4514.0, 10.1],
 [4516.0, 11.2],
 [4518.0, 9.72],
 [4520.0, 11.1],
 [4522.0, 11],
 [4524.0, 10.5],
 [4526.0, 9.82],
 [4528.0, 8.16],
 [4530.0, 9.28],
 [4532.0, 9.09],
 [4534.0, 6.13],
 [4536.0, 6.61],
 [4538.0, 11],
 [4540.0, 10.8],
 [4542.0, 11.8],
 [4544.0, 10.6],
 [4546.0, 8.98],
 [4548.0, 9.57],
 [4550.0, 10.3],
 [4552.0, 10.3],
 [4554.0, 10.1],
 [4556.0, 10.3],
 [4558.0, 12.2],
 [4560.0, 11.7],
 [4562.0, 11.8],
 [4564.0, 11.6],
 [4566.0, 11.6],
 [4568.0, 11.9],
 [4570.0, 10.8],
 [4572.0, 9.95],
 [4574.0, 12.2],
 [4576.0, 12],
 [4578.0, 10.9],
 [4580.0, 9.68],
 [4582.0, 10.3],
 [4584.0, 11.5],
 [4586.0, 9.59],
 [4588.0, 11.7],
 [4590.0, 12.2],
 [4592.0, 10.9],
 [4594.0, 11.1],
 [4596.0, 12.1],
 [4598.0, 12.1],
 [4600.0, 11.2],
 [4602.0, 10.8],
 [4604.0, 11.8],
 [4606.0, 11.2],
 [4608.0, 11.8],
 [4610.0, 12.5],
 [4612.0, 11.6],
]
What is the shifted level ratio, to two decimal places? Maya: 1.64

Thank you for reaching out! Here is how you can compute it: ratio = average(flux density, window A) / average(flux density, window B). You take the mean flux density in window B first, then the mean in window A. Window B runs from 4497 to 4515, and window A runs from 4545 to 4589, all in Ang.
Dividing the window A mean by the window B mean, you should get 1.02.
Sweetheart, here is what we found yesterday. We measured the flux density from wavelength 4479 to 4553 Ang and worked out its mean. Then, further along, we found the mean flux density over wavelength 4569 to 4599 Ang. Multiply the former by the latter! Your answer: 111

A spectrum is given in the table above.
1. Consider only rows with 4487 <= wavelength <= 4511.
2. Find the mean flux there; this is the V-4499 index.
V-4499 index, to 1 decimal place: 10.4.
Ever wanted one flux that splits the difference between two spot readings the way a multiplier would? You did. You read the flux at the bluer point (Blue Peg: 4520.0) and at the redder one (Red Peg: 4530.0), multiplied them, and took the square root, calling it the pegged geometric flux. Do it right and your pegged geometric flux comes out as 10.1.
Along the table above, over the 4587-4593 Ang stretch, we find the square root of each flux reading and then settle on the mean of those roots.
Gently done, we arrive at 3.40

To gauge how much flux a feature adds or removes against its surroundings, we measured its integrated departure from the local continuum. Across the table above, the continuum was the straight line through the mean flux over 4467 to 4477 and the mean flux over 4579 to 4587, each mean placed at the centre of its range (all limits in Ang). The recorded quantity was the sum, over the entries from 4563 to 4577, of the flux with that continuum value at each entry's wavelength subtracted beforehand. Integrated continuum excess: 9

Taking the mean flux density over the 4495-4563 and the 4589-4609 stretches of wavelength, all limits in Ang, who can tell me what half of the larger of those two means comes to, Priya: 5.76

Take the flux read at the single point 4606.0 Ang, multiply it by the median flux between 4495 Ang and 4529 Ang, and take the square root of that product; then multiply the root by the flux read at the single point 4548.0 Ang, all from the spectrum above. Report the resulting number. 104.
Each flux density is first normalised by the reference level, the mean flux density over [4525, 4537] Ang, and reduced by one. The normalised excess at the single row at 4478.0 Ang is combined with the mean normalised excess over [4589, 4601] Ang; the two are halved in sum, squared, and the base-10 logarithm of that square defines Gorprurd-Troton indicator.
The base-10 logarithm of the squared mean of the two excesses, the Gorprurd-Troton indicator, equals -0.88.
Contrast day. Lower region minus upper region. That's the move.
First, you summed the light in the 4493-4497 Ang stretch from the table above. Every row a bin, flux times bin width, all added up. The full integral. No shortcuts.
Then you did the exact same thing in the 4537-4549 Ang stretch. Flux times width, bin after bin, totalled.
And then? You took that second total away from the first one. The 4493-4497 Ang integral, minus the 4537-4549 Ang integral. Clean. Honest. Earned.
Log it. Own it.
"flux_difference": -89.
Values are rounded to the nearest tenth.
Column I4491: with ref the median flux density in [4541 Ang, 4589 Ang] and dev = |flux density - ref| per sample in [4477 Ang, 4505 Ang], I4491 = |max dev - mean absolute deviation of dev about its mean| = 1.5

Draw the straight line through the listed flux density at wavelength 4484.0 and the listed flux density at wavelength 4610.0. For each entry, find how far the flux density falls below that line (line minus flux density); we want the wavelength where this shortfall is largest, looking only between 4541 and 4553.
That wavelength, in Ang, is 4546.0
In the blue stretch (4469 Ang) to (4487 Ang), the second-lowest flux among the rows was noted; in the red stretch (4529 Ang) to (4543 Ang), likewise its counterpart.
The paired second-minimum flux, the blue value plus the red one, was 15.6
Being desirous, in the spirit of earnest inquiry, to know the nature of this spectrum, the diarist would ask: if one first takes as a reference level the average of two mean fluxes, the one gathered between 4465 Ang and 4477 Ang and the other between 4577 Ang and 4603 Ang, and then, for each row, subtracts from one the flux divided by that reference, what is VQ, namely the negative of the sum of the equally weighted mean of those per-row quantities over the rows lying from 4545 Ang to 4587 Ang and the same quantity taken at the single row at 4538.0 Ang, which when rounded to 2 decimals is 0.10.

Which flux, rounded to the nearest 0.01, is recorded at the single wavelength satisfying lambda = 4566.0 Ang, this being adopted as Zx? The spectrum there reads 11.60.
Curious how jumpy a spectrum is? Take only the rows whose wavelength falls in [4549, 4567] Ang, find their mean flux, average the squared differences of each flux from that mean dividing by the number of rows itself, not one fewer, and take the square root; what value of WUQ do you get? 0.78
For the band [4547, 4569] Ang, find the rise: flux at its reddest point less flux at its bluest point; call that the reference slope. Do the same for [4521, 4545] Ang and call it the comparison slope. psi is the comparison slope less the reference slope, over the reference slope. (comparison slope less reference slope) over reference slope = -1.2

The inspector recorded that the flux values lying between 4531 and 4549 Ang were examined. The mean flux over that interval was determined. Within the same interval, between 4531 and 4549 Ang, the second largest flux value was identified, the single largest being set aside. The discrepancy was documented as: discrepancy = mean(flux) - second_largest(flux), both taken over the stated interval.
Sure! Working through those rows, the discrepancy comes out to -1.6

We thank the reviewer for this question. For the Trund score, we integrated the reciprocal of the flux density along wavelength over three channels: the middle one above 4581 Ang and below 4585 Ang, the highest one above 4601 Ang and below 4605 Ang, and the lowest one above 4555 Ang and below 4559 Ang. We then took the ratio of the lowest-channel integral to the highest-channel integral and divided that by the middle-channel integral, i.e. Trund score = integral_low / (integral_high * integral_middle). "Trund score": 2.7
